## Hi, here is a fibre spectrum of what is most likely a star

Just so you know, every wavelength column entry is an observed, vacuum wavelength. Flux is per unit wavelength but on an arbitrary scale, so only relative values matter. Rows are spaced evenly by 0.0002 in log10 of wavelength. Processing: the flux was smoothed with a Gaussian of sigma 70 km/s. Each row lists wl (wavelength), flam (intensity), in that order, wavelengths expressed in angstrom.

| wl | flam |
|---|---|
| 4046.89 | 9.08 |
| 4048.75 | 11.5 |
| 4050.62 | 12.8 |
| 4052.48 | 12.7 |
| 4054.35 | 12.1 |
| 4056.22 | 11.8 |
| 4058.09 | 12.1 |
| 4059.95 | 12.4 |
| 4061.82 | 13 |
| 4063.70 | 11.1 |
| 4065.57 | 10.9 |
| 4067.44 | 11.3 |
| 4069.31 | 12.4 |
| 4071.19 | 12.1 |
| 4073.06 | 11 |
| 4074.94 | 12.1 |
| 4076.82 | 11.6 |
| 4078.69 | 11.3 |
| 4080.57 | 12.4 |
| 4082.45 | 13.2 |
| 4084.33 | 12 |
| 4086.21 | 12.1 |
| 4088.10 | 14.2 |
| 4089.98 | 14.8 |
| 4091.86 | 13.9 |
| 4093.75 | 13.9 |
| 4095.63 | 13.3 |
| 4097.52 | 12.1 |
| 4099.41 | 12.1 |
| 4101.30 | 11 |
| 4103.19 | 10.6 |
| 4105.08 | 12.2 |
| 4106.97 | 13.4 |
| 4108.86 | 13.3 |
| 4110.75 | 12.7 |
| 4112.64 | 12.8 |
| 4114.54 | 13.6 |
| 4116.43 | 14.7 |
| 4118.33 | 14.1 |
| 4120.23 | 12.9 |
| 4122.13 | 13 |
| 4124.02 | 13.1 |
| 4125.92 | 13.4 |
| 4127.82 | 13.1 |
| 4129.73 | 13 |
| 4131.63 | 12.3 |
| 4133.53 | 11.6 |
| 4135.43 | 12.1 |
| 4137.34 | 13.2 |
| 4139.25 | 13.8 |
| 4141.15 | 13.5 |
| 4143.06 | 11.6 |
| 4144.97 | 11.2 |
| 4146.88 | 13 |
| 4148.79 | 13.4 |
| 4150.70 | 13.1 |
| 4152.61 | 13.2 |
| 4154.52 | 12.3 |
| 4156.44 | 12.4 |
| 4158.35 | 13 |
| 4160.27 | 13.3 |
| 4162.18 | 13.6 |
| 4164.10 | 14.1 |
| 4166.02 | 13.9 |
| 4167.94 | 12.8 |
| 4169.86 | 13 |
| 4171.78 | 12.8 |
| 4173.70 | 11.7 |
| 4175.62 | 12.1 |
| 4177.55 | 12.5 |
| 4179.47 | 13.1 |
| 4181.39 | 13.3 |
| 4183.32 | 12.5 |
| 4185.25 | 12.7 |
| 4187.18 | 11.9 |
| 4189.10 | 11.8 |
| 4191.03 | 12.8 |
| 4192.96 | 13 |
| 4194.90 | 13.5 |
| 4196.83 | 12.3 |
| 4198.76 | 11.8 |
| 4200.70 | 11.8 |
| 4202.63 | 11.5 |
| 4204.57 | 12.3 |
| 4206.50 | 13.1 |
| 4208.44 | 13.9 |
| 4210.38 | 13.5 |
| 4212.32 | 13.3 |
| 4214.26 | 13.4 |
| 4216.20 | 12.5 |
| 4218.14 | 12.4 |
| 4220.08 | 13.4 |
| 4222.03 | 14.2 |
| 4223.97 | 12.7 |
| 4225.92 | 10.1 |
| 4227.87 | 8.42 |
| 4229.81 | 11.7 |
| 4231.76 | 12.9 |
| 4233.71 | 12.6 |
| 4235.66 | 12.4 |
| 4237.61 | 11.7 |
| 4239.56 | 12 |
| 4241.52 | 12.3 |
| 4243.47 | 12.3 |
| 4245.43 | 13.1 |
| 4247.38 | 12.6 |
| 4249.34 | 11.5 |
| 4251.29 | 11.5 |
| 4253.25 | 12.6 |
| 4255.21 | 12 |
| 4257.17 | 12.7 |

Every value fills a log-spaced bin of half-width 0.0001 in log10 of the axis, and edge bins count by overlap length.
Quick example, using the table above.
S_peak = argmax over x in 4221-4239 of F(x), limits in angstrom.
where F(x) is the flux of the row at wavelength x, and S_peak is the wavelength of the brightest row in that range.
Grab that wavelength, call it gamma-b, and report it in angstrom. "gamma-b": 4222.03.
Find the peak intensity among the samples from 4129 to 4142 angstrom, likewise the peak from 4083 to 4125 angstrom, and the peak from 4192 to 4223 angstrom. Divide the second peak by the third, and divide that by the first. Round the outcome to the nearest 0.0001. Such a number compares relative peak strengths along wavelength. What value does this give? 0.0755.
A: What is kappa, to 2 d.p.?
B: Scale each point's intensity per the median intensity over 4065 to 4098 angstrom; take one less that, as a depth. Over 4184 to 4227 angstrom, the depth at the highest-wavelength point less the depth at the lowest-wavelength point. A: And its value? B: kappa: 0.21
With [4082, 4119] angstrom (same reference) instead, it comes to -0.07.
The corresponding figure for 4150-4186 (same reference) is 0.03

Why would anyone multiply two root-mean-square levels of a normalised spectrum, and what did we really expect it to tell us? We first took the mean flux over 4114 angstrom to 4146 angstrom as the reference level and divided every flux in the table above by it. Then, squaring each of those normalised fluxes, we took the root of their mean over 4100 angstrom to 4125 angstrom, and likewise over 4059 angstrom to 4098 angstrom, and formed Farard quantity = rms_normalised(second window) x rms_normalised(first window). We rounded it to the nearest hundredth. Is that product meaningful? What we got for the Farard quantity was 0.96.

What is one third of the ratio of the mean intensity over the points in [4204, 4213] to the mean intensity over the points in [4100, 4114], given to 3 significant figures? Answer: 0.359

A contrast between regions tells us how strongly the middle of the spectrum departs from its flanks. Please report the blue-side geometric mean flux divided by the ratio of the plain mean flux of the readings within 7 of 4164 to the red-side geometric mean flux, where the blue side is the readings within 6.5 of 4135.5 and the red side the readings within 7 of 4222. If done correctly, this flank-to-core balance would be 11.3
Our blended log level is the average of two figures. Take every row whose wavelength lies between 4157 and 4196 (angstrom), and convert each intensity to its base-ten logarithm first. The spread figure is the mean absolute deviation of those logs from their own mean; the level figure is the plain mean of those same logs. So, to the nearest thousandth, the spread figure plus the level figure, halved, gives 0.563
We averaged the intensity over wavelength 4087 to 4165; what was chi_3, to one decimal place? 13.0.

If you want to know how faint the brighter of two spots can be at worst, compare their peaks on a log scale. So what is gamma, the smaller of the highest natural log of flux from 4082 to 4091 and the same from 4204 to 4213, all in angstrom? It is 2.63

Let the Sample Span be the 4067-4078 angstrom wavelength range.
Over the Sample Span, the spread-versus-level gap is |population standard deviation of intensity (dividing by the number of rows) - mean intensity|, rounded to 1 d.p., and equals 11.3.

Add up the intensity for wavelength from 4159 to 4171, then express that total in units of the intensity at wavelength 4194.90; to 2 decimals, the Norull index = 5.98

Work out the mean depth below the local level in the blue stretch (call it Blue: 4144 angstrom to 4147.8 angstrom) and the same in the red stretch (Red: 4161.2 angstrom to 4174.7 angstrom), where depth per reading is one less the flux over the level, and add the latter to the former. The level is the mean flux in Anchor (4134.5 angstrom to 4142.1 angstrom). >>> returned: 0.08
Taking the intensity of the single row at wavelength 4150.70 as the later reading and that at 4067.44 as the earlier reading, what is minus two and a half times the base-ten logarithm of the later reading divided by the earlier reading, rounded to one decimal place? -0.2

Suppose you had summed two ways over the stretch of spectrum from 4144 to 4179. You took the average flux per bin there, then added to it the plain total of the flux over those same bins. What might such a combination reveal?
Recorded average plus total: 244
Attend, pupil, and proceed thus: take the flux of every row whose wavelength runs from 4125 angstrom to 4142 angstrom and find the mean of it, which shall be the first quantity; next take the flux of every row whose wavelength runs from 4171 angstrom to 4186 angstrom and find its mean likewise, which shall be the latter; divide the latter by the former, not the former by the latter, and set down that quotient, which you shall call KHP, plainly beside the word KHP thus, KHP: 0.977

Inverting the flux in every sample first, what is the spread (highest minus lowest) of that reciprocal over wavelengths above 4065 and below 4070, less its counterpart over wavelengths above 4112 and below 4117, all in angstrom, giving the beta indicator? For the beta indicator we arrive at 0.0010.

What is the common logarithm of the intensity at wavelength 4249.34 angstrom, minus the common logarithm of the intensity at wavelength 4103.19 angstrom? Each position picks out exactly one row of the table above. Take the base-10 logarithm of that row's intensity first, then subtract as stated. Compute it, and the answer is 0.035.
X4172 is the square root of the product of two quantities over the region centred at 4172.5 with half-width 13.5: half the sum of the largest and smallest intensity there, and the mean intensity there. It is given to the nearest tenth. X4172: 12.9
